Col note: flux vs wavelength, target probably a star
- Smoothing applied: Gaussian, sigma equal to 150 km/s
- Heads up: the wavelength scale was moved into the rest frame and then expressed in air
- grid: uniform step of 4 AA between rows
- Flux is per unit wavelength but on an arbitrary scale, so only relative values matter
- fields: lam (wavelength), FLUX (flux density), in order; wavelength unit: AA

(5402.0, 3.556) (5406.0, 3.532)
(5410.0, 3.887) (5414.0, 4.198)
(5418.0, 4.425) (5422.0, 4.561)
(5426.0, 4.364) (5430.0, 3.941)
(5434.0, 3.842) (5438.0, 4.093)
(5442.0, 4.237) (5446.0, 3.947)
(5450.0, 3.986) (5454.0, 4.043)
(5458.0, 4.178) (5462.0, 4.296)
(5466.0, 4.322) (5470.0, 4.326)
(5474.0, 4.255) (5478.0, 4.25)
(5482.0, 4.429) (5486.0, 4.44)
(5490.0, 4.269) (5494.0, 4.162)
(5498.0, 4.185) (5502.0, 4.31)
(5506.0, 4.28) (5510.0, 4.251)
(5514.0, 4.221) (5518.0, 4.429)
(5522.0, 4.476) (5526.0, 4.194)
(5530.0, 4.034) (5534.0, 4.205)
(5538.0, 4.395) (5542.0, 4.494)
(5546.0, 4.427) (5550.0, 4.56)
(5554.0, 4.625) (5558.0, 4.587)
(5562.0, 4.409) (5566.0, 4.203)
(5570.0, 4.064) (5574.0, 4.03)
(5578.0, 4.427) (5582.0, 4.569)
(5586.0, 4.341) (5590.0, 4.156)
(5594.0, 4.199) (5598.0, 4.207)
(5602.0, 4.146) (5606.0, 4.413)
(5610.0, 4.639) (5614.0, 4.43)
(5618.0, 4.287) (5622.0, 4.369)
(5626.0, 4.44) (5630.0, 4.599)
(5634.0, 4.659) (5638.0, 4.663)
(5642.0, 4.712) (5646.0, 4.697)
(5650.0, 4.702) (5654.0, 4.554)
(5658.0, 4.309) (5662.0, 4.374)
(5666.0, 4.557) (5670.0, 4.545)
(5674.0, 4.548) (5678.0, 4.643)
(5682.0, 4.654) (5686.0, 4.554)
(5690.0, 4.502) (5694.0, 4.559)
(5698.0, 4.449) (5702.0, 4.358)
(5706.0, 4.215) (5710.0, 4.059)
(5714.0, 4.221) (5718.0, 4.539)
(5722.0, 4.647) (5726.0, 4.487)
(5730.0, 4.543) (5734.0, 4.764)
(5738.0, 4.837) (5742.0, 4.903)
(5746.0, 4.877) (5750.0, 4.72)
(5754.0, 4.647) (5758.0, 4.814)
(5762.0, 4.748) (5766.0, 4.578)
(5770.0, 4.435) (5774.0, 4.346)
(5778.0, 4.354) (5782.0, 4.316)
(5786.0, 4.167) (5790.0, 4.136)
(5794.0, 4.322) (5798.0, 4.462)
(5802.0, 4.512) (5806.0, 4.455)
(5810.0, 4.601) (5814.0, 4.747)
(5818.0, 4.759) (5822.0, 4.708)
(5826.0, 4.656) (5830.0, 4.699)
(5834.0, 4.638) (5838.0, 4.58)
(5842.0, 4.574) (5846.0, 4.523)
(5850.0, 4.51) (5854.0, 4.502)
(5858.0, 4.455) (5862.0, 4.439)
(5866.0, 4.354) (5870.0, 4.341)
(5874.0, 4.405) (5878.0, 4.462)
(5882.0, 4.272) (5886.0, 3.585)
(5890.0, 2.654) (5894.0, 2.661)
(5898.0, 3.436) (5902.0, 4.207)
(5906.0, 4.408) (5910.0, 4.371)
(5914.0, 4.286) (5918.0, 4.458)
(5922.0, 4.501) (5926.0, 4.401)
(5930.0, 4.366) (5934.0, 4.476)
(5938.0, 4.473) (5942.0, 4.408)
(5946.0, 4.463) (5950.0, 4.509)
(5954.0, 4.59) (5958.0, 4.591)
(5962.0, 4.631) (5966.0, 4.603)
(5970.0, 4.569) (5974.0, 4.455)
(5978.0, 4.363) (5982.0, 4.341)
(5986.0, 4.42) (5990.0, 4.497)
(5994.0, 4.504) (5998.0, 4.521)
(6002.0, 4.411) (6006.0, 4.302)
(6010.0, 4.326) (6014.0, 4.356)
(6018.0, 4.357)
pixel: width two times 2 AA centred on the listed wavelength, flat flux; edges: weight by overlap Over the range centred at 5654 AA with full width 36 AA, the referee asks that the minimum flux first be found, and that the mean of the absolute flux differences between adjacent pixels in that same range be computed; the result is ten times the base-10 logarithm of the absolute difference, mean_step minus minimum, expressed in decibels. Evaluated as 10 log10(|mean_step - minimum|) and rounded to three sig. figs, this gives 6.25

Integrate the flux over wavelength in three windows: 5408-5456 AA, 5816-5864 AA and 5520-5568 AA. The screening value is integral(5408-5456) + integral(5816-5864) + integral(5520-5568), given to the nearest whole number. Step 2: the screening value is 629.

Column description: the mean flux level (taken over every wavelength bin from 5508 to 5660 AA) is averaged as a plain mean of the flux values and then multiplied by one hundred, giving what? 440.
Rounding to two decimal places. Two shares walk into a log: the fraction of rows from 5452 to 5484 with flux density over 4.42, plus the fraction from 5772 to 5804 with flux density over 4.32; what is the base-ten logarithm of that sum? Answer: -0.12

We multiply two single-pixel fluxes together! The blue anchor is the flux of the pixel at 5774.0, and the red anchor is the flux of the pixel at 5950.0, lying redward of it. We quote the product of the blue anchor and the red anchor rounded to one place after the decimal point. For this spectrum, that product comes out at 19.6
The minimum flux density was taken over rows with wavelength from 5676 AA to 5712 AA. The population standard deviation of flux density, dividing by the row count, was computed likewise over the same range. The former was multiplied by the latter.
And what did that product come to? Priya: 0.77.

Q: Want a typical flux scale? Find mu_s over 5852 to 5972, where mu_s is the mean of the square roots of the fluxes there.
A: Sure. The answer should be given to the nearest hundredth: 2.06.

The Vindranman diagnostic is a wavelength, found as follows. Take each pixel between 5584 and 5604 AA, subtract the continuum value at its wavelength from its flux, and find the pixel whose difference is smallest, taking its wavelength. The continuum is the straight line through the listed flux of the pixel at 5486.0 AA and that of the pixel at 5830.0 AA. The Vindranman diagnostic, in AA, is 5602.0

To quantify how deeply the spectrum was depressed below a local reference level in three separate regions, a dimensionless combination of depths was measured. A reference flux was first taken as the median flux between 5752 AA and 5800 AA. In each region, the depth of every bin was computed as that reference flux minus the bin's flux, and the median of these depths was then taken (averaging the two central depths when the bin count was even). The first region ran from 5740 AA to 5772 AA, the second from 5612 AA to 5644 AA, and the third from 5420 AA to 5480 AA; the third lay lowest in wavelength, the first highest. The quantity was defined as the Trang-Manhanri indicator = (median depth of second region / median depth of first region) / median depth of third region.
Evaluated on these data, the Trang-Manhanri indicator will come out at 2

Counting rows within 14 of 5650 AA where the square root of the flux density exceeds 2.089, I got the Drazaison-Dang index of 6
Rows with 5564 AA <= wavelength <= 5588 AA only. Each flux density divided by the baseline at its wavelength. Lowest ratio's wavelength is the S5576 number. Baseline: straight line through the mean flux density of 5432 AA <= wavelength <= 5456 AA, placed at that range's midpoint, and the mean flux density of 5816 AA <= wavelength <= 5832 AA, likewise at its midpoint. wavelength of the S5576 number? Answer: 5574.0 AA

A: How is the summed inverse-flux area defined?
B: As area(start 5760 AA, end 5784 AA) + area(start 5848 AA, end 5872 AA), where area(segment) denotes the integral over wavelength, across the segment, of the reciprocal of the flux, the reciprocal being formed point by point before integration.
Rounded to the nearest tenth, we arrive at 10.8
